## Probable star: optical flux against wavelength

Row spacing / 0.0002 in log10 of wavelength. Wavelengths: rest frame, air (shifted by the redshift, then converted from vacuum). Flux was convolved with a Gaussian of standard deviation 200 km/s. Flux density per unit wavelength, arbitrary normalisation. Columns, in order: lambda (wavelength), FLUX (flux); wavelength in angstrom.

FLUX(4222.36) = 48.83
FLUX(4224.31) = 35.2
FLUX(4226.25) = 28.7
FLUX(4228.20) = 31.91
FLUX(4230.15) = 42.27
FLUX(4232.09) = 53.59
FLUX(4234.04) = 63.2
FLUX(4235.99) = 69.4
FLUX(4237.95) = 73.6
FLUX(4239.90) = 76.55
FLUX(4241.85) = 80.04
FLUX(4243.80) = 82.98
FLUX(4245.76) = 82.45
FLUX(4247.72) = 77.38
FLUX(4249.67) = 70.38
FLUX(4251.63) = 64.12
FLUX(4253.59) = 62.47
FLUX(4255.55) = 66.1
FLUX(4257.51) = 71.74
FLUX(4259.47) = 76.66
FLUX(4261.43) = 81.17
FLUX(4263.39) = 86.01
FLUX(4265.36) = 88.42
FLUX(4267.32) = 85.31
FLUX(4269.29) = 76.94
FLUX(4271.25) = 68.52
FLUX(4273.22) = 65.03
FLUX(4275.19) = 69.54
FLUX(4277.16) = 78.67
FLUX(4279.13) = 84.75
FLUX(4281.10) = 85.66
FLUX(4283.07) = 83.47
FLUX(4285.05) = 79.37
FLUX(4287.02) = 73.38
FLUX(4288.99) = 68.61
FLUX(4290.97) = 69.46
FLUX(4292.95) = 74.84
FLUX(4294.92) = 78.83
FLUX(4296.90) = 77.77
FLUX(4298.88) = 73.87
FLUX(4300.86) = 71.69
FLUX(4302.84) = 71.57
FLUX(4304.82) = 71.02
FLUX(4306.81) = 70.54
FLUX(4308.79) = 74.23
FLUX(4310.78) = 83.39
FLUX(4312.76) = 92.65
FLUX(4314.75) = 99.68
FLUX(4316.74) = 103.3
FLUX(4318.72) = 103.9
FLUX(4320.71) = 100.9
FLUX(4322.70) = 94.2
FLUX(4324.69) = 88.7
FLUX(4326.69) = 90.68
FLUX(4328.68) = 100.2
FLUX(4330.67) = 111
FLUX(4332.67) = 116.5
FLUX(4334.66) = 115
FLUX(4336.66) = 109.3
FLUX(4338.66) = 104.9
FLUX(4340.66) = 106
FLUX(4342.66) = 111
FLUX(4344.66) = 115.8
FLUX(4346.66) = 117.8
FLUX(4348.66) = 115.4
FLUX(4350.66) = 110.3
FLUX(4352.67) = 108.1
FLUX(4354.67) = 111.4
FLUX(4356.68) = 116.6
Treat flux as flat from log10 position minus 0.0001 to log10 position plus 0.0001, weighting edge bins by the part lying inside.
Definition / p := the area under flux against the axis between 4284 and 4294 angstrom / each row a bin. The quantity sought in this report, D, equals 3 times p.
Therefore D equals 2197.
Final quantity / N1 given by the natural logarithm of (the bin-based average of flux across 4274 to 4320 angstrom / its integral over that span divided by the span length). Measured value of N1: 4.38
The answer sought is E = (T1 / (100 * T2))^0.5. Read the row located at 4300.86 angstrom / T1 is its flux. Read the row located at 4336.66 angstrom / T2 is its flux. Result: 0.081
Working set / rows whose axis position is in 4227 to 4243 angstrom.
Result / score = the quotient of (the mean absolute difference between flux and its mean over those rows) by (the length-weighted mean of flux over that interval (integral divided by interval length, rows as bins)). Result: 0.230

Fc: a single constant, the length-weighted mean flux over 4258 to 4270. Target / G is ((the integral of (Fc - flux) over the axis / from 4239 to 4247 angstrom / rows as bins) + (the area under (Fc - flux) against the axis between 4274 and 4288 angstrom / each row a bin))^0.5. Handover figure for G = 7.5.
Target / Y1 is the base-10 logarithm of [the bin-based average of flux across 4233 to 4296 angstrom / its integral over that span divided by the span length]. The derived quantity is 1.88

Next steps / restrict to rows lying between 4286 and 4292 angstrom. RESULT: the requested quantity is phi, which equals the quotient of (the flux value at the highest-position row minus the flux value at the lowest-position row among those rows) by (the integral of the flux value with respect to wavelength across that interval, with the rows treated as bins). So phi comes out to -0.009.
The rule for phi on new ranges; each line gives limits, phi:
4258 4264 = 0.019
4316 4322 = -0.004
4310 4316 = 0.029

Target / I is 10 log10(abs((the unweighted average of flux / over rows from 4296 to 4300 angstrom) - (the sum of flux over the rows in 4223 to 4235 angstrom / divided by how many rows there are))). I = 15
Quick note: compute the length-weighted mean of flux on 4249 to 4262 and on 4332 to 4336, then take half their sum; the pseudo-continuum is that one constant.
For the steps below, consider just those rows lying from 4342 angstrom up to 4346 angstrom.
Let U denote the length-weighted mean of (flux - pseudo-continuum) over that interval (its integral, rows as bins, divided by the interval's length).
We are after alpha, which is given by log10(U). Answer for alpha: 1.33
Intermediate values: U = 21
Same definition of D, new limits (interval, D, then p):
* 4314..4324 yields 3004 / 1001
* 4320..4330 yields 2859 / 953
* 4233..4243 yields 2179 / 726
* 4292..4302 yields 2262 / 754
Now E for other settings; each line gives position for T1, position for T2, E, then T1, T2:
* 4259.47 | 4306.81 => 0.104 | 76.66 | 70.54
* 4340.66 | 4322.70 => 0.106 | 106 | 94.2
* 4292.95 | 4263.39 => 0.093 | 74.84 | 86.01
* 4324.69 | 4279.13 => 0.102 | 88.7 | 84.75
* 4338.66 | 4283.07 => 0.112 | 104.9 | 83.47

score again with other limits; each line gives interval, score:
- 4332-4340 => 0.039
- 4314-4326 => 0.047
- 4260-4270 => 0.043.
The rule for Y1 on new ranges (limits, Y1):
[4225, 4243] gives 1.76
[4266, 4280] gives 1.88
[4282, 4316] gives 1.89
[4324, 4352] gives 2.03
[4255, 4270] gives 1.90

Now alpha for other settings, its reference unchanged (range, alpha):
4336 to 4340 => 1.15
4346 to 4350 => 1.37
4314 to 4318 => 0.96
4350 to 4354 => 1.22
